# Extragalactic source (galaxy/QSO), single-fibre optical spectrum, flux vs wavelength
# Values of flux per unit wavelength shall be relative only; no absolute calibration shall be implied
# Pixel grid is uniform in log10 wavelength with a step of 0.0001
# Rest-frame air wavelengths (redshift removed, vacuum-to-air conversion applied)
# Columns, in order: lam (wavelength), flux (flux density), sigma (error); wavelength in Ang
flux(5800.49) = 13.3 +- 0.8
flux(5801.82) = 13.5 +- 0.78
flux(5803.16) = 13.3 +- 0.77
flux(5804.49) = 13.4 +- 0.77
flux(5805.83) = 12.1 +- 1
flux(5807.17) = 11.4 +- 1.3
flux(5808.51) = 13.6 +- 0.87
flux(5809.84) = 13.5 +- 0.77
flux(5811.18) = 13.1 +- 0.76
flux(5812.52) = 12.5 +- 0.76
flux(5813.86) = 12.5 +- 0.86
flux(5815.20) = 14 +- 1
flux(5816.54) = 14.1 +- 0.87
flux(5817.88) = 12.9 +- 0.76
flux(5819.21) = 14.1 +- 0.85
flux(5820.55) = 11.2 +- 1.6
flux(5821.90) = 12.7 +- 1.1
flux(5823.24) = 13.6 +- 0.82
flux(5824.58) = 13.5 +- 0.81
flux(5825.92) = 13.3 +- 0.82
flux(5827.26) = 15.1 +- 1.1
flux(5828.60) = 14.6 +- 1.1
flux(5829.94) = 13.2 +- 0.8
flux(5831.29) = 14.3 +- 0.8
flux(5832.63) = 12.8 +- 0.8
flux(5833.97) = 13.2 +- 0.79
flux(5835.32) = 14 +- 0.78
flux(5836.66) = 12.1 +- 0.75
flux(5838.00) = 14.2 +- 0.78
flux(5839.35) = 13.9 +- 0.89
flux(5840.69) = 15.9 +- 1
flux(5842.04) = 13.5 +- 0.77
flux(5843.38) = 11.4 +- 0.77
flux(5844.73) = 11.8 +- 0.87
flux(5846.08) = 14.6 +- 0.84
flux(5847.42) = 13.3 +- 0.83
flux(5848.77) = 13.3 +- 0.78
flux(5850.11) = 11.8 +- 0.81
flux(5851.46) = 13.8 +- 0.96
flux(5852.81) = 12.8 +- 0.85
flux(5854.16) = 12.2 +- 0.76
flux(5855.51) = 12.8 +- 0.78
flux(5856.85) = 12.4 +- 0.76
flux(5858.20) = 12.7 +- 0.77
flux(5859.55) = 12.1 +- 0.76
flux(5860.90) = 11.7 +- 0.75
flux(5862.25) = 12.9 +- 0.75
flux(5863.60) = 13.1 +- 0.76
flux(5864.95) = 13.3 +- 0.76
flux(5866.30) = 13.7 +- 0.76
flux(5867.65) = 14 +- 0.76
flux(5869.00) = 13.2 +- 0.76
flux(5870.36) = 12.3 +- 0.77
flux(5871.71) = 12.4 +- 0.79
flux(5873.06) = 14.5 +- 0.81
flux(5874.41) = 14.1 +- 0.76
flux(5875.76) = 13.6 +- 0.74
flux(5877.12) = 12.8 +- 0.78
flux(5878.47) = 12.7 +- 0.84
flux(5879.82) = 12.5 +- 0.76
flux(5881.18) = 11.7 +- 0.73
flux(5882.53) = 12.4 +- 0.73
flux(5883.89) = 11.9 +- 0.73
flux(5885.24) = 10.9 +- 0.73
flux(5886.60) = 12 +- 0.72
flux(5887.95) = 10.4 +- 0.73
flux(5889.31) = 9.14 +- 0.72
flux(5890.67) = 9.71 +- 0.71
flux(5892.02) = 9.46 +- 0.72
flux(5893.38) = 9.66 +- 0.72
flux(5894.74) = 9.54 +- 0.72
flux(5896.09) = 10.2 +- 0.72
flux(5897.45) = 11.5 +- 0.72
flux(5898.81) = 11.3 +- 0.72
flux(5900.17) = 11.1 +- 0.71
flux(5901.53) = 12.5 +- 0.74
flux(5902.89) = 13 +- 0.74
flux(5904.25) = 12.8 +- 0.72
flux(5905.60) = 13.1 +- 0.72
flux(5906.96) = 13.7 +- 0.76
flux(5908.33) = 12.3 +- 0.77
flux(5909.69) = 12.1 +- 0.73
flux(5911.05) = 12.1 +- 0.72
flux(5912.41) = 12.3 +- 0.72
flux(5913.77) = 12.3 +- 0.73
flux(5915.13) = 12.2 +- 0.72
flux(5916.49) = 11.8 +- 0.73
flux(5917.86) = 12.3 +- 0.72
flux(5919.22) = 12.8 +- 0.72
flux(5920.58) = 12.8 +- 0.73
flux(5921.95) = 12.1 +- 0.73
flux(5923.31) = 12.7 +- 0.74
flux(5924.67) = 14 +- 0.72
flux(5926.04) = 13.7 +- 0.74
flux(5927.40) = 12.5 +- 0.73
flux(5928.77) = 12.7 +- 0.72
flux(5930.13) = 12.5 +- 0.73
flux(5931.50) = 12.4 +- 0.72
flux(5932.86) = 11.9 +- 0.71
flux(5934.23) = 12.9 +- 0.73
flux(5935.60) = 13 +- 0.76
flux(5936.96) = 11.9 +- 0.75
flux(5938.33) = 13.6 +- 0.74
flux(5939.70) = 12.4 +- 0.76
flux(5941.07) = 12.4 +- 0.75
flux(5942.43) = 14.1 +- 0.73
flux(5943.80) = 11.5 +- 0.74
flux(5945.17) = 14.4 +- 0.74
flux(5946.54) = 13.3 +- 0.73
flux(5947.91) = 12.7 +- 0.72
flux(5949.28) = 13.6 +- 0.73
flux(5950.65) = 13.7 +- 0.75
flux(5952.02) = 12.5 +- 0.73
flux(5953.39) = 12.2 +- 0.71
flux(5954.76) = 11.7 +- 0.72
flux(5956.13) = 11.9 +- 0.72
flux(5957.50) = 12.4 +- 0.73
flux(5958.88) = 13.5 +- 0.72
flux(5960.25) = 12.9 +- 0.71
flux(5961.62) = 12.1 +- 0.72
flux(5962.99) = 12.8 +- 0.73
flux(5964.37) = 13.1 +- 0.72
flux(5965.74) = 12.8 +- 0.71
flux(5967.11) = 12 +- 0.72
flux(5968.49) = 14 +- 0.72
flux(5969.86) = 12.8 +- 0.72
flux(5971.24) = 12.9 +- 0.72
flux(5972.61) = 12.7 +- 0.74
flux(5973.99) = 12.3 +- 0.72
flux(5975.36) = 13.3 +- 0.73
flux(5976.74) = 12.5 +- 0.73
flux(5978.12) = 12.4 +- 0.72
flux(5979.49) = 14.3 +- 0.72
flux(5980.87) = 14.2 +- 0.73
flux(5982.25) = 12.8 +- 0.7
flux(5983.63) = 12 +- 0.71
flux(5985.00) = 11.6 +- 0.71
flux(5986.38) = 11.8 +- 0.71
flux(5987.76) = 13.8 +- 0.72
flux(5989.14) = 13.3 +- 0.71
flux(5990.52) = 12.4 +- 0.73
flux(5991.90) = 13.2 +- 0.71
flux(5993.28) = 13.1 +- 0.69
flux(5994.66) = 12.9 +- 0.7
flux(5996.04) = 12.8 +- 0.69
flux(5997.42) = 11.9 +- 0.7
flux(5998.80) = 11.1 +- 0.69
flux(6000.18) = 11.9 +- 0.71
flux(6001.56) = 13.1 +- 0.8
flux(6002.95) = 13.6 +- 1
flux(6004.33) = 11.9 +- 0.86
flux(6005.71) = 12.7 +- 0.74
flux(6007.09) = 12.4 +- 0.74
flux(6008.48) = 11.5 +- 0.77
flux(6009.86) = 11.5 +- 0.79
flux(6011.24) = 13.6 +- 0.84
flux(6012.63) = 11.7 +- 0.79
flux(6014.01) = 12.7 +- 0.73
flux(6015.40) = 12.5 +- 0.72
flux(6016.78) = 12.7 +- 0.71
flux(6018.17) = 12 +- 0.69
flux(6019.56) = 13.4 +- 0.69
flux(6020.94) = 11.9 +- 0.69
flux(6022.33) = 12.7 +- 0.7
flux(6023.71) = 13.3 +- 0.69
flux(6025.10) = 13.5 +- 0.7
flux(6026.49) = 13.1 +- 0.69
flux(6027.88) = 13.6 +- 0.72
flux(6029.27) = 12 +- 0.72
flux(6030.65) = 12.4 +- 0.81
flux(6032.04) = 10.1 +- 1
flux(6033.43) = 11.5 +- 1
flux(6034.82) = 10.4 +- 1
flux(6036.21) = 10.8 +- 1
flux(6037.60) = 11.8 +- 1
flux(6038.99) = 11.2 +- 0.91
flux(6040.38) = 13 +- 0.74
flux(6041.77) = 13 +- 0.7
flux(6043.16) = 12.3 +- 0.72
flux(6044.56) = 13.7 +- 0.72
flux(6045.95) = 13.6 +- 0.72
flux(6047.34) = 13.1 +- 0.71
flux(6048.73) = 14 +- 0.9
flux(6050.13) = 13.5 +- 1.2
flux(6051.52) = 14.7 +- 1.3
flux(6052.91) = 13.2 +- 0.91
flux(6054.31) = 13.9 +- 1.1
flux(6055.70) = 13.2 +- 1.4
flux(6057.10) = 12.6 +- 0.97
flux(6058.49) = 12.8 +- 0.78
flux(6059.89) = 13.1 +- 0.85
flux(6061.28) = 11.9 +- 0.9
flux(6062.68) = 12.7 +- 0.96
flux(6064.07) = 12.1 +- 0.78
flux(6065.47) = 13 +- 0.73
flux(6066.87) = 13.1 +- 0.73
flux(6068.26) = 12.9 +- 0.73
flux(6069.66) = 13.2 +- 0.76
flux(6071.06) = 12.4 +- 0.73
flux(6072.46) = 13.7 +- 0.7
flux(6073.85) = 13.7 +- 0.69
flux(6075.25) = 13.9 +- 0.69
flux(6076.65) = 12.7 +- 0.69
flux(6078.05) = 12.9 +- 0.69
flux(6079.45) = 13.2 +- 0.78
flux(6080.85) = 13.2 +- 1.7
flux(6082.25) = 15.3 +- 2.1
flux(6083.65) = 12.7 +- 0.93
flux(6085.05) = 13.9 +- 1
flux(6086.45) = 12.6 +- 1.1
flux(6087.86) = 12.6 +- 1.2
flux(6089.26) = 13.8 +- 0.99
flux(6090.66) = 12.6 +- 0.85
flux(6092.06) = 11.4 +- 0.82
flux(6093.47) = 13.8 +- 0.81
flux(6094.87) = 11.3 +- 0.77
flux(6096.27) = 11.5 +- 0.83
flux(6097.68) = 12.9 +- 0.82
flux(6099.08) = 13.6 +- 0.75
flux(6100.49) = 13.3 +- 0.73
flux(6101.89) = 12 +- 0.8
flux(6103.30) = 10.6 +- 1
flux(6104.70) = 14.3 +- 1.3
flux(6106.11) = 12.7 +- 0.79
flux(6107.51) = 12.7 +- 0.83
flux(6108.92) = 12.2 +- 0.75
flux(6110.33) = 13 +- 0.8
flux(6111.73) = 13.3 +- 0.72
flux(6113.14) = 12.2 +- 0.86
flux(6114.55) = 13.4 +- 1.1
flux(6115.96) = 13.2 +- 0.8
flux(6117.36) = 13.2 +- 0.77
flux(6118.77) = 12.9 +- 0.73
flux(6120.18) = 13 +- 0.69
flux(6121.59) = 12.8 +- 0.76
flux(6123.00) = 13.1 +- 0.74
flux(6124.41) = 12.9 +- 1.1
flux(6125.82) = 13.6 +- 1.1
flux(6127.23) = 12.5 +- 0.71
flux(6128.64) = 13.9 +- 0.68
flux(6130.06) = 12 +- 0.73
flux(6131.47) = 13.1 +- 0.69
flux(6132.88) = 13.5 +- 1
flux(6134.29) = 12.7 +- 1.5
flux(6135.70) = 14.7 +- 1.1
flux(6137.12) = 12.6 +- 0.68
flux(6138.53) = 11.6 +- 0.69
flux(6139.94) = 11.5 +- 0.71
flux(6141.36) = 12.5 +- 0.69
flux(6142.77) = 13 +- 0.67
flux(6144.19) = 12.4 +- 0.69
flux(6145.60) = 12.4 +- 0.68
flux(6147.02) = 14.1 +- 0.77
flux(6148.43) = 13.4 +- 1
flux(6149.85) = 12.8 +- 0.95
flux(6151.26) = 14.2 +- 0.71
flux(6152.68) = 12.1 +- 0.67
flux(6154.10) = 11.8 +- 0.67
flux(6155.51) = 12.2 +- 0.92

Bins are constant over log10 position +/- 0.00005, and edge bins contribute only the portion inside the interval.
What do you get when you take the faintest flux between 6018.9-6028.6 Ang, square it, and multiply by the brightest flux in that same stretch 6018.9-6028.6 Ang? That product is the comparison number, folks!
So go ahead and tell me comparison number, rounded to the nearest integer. 1926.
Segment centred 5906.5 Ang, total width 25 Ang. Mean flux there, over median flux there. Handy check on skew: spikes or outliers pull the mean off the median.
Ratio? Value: 0.98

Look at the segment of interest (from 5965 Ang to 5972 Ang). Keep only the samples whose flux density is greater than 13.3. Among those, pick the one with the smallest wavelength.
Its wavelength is 5968.49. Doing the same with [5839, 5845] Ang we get 5839.35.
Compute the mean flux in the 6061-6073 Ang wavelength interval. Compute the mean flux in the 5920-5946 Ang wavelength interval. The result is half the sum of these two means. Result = 12.80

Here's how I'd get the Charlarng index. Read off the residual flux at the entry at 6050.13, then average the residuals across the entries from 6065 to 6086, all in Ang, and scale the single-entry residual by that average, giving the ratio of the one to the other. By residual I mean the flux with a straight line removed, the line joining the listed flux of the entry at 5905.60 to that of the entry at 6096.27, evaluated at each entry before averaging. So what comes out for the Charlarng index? 1.0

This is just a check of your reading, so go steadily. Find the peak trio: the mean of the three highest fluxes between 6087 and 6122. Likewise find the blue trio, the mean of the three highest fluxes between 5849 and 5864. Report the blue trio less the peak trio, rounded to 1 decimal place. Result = -0.7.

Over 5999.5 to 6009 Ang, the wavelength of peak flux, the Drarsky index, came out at 6002.95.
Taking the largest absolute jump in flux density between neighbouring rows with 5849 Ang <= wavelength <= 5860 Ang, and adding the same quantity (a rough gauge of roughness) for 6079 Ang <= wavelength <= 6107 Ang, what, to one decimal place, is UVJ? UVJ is 5.7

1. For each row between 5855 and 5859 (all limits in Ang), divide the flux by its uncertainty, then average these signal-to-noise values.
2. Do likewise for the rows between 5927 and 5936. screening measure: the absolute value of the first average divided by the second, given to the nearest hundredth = 0.95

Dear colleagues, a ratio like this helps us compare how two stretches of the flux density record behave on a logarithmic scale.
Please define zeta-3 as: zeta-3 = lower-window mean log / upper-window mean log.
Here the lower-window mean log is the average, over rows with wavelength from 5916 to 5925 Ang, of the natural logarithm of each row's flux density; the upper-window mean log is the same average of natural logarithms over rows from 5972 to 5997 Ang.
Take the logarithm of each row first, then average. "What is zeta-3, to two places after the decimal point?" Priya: 0.99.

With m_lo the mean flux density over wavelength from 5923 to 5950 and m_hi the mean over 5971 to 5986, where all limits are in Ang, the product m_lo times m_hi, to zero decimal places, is 165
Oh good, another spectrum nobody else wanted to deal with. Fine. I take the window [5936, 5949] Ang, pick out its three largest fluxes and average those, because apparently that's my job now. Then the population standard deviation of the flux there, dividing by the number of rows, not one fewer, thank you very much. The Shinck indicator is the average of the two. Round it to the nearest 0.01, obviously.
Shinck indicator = 7.48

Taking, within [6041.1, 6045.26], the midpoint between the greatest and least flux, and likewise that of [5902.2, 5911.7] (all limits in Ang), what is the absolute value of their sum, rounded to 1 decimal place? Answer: 25.9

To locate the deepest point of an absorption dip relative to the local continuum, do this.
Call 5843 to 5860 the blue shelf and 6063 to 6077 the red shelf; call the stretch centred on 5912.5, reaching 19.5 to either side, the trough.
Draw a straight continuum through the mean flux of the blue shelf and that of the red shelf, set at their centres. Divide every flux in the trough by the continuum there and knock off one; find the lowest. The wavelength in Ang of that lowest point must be 5894.74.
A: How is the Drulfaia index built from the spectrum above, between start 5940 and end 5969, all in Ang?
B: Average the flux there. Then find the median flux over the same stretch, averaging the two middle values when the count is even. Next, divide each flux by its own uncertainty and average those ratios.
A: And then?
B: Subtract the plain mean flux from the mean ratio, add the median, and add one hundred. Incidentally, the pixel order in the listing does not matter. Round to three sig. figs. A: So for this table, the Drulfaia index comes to 118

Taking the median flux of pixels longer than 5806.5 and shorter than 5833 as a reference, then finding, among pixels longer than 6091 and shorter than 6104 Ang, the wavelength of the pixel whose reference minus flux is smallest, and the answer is 6093.47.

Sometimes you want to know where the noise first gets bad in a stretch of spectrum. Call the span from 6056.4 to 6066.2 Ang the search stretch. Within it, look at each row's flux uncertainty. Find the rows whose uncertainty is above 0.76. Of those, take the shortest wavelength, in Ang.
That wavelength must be 6057.10 Ang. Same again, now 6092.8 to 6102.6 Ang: 6093.47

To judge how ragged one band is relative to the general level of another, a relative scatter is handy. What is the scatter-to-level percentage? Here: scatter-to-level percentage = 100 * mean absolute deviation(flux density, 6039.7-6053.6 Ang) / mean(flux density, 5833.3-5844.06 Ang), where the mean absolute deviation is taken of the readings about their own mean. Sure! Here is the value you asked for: 3.6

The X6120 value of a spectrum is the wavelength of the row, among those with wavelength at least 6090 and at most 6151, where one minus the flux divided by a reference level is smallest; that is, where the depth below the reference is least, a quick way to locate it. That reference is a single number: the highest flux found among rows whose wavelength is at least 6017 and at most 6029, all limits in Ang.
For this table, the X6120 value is 6135.70 Ang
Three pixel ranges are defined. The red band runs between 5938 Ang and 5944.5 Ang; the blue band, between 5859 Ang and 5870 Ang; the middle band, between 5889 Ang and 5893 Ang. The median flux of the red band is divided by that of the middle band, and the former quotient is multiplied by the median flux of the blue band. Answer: 17.2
